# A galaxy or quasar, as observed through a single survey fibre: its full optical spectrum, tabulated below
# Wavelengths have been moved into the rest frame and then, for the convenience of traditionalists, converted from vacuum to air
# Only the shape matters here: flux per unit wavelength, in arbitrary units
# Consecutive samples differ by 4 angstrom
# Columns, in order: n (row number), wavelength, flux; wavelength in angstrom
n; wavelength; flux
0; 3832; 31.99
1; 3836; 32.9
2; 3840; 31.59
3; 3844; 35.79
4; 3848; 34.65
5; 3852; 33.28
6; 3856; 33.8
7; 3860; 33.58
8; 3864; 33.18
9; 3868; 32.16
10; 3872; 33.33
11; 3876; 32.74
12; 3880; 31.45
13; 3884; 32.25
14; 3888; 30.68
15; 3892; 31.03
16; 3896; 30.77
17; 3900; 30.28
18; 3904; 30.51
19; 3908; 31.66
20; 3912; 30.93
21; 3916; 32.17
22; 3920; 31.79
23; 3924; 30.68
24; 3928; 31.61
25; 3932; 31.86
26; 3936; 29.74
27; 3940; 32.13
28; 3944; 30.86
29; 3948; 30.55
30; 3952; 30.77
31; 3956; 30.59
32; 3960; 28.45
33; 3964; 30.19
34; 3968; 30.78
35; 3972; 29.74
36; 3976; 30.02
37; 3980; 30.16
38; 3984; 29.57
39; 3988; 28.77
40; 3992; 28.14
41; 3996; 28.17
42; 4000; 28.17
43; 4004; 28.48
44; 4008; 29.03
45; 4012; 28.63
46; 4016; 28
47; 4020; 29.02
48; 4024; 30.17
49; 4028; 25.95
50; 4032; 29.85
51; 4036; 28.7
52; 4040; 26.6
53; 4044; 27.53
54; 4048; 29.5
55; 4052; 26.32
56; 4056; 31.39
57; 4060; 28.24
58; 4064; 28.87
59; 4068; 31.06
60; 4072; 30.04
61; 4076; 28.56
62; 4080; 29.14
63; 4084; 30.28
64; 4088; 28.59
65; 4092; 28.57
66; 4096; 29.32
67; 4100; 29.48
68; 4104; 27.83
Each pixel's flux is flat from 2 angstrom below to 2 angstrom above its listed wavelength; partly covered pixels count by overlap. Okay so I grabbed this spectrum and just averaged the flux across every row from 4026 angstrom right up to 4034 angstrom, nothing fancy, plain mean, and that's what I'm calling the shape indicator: 28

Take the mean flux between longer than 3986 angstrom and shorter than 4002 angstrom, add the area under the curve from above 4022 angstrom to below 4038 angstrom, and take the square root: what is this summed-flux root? 22.1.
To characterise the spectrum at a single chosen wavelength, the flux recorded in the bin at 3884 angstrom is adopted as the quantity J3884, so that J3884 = 32.25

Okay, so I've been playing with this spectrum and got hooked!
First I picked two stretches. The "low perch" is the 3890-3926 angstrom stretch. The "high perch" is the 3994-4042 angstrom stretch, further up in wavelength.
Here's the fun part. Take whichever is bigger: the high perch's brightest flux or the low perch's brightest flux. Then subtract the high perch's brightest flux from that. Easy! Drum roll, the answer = 2.0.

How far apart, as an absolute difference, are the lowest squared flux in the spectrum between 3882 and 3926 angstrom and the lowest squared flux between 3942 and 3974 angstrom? 107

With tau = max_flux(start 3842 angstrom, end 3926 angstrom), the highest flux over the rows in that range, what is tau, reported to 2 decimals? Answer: 35.79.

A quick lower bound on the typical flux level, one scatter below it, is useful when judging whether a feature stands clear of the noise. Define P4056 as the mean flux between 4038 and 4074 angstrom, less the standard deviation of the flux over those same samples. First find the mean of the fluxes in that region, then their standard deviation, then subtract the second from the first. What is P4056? 27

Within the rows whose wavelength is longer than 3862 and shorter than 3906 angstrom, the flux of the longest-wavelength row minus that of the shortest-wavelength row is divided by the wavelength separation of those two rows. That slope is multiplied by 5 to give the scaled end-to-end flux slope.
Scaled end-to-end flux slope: -0.33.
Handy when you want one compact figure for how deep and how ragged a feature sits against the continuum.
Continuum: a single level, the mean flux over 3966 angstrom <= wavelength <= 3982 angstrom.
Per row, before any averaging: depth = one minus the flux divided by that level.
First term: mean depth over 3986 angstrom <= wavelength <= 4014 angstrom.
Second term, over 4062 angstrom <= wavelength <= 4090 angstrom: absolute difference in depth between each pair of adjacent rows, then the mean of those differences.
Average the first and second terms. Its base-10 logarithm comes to -1.3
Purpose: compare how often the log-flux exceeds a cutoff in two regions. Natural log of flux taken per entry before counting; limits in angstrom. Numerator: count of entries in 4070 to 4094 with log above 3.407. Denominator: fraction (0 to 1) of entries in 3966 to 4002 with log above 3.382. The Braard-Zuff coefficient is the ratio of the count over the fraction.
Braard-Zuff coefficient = 1.8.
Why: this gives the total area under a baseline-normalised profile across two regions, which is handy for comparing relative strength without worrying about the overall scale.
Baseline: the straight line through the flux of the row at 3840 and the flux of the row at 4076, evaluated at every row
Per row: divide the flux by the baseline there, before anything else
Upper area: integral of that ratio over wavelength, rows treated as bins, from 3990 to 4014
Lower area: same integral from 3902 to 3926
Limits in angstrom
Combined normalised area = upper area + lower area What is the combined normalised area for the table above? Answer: 47.6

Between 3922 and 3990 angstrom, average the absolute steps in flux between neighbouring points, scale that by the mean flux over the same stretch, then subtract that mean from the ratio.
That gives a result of -30.3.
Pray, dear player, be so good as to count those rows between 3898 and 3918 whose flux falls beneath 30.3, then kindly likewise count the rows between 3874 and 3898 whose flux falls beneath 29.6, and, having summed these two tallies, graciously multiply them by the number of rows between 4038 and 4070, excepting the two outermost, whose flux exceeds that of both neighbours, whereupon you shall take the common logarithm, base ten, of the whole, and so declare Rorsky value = 0.3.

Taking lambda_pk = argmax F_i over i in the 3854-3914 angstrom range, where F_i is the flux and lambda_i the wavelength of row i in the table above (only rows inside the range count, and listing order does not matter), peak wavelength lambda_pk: 3856 angstrom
